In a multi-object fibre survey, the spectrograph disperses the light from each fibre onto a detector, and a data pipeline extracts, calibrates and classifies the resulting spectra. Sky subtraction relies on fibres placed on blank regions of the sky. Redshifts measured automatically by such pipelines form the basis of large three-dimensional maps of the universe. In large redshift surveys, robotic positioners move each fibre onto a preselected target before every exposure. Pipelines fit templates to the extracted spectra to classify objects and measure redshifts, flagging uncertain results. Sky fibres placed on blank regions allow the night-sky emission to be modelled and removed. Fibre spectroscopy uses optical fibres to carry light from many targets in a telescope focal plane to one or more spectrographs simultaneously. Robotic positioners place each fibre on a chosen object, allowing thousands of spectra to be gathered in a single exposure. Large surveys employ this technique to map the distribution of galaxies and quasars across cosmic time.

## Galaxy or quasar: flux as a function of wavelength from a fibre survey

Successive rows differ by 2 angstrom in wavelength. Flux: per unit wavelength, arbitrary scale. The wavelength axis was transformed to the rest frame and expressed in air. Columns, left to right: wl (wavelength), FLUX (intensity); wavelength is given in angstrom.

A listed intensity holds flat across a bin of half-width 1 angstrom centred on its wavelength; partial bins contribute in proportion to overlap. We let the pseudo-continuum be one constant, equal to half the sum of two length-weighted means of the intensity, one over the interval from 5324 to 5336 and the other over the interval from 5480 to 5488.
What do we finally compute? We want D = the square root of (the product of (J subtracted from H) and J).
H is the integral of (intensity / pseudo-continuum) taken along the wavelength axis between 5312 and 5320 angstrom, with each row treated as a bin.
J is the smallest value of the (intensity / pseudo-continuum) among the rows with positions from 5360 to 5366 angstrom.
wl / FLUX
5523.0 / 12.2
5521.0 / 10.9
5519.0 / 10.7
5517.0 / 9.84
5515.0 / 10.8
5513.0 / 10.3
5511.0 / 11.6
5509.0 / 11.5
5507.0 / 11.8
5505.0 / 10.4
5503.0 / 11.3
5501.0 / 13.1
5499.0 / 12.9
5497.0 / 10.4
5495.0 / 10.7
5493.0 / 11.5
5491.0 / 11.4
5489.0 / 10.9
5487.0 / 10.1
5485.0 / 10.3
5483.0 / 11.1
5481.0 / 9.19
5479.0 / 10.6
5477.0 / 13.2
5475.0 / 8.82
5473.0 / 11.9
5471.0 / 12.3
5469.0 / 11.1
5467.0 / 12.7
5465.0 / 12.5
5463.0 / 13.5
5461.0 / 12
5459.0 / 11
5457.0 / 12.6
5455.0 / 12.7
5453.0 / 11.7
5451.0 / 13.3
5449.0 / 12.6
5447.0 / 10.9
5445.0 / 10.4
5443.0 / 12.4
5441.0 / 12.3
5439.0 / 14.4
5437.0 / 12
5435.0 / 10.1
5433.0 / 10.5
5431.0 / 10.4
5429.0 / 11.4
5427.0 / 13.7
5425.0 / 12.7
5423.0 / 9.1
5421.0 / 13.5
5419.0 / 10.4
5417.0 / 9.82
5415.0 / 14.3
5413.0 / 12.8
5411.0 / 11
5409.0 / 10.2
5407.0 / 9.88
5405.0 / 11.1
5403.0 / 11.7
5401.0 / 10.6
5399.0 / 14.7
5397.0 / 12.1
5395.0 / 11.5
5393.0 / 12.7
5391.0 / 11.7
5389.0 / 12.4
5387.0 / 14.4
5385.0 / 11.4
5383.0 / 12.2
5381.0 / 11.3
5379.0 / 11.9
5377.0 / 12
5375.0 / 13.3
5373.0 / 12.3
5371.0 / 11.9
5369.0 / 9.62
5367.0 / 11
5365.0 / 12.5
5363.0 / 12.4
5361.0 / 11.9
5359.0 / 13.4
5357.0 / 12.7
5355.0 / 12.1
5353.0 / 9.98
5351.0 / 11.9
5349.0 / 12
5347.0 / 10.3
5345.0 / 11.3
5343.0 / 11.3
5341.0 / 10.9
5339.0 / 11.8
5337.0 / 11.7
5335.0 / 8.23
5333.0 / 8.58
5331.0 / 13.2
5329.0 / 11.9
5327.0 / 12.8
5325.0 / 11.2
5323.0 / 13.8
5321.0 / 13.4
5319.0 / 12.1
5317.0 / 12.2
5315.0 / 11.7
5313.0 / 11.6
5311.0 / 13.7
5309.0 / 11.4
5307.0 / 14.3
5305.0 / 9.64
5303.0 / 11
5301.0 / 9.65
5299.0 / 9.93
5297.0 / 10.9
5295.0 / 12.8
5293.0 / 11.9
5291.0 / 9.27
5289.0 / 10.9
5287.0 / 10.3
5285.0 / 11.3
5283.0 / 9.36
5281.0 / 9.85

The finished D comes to 3.0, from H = 9.0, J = 1.12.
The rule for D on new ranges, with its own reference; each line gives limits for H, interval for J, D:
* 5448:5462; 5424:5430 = 4.0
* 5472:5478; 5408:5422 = 2.3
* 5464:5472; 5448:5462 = 2.9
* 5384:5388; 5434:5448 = 1.9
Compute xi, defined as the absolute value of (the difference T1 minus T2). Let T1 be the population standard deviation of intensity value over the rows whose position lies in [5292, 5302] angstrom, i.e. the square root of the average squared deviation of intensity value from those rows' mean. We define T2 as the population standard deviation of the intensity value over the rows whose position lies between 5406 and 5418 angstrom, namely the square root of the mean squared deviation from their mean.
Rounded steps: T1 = 1.2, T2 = 1.67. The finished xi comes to 0.49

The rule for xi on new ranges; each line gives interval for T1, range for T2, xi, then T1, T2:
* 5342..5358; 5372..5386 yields 0.25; 0.9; 0.62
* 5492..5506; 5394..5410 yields 0.37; 1.0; 1.41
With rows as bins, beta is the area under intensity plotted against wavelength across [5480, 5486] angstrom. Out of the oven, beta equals 61.2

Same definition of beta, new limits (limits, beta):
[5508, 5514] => 66.8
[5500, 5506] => 69.6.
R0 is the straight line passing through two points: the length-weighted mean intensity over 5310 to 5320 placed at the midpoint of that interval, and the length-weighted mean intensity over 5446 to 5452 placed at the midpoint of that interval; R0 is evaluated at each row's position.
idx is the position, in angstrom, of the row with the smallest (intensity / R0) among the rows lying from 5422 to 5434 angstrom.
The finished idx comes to 5423.0 angstrom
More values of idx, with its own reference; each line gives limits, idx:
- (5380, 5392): 5381.0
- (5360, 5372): 5369.0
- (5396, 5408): 5407.0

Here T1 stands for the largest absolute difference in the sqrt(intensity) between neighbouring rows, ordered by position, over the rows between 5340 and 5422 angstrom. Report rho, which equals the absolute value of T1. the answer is 0.6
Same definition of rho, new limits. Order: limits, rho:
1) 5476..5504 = 0.4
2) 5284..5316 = 0.7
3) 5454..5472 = 0.2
